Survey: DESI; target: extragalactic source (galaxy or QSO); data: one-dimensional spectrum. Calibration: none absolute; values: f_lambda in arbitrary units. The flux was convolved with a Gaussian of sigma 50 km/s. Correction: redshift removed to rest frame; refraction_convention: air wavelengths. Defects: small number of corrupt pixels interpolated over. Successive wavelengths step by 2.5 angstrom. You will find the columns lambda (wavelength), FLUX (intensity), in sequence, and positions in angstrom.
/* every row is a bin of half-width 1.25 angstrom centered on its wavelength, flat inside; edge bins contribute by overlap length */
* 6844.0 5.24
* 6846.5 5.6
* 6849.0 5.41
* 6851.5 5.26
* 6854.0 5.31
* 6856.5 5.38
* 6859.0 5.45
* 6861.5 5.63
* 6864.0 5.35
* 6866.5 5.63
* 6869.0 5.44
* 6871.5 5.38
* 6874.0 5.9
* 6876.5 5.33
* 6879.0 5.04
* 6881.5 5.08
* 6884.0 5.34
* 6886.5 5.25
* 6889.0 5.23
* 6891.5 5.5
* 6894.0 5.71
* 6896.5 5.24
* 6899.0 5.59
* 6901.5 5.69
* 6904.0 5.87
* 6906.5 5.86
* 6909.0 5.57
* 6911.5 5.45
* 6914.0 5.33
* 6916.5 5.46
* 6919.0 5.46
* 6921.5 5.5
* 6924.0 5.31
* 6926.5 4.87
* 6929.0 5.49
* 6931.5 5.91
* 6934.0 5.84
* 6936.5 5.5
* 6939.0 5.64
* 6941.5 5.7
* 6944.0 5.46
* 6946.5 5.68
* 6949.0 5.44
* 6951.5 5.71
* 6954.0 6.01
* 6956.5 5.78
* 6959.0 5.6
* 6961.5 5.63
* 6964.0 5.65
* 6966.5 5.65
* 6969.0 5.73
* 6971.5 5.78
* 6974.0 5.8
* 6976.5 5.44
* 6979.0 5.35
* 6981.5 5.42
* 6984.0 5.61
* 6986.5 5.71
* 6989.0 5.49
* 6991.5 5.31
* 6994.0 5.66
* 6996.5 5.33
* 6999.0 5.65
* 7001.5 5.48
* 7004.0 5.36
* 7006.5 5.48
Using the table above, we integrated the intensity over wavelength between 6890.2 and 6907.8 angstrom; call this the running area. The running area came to 99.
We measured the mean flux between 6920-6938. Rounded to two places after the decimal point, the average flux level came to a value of 5.49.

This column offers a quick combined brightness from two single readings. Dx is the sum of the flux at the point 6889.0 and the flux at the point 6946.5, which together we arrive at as 10.9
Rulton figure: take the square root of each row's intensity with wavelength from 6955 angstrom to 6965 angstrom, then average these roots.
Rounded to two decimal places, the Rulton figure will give 2.38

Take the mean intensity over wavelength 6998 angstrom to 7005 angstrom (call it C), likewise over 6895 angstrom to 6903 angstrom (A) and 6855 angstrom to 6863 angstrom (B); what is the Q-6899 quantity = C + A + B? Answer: 16.5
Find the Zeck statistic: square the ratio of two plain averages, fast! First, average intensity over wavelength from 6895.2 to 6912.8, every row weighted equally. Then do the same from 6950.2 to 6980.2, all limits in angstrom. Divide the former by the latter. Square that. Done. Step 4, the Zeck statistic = 0.976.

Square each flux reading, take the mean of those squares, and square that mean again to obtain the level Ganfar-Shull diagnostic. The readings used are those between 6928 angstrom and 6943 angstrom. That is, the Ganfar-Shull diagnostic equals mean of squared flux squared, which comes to 1042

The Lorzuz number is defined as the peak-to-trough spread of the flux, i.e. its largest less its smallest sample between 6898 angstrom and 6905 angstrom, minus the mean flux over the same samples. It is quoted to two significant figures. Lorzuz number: -5.4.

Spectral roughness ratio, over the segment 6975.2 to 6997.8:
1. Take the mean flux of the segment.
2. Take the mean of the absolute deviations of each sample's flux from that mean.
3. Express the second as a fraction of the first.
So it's 0.022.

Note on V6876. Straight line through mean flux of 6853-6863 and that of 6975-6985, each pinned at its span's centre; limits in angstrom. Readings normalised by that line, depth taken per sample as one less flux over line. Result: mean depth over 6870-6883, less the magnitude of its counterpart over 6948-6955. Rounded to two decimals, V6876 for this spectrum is -0.03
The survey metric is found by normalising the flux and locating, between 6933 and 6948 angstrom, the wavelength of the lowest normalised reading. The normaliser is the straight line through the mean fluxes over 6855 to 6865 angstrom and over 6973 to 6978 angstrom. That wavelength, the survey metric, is 6944.0 angstrom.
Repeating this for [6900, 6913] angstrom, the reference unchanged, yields 6911.5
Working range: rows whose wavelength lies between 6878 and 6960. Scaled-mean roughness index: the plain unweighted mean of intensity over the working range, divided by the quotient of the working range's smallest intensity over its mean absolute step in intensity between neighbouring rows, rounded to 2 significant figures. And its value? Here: 0.24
